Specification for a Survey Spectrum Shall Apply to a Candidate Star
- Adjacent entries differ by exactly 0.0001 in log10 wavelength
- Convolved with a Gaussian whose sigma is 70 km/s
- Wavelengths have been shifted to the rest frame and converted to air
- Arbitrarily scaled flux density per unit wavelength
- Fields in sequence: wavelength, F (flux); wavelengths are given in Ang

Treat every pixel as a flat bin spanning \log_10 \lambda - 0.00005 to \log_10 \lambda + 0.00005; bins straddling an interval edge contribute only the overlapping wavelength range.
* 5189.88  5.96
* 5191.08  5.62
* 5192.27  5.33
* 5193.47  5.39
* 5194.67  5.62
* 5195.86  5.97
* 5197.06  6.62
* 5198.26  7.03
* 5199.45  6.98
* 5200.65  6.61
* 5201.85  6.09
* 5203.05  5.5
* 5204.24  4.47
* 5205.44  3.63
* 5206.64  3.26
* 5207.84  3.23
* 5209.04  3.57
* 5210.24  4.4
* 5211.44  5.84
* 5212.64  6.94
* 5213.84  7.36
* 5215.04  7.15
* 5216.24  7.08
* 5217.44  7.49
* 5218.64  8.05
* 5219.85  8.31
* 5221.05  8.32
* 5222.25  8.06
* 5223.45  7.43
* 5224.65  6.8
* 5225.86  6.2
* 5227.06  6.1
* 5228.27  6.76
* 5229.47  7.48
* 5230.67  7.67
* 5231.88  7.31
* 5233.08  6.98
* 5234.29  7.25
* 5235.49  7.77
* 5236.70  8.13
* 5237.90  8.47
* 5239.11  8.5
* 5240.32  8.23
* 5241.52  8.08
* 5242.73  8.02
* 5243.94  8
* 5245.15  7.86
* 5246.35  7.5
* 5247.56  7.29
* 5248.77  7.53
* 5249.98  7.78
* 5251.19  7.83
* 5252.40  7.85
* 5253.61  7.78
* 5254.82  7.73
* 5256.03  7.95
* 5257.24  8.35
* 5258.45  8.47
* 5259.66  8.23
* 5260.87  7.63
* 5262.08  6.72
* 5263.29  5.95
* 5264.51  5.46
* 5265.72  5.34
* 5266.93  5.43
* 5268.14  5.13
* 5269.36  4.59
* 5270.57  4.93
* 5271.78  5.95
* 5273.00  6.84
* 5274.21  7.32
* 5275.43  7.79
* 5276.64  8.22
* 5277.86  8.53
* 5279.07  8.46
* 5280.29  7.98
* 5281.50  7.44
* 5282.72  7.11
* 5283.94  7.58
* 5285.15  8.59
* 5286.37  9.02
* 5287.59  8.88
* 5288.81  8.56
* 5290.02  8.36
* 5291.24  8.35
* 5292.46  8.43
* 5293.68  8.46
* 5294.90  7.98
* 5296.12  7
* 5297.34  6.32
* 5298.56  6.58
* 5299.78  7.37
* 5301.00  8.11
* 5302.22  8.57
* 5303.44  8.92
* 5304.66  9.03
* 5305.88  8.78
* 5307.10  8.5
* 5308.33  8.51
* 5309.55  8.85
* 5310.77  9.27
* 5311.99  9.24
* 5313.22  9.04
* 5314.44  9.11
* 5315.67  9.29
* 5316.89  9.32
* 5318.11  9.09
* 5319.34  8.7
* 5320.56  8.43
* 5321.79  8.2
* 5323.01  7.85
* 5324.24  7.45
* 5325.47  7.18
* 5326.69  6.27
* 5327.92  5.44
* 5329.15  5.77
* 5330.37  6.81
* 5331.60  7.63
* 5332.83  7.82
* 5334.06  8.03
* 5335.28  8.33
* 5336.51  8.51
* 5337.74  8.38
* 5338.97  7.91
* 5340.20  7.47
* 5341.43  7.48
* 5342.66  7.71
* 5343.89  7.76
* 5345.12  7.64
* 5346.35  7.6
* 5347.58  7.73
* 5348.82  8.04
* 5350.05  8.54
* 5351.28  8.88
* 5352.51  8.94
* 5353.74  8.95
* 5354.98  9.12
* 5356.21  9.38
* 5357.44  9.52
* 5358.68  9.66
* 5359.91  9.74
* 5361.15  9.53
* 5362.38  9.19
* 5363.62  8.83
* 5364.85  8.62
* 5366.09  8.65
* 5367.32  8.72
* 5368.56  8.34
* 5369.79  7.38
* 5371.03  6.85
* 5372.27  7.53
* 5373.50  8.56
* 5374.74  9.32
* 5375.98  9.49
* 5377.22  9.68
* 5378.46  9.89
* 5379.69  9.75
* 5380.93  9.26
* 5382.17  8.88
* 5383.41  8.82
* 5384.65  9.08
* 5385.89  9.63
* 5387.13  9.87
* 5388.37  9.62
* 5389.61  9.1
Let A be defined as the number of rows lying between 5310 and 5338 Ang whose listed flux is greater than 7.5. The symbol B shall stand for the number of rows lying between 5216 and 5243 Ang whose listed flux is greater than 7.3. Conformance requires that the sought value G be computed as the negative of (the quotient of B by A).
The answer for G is -0.9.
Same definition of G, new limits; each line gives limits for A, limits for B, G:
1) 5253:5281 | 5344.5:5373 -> -1.8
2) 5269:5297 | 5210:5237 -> -0.8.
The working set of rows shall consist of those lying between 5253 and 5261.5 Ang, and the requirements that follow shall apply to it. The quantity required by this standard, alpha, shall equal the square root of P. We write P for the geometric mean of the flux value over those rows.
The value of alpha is 2.83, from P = 8.0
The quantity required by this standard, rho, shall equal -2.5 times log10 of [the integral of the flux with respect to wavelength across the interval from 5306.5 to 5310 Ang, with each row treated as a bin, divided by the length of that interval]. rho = -2.3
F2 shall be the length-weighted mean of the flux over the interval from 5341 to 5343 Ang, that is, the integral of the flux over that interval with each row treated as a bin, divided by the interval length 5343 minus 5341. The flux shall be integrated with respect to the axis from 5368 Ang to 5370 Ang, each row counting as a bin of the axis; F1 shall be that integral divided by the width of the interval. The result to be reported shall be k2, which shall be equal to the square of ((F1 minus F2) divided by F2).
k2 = 0.0025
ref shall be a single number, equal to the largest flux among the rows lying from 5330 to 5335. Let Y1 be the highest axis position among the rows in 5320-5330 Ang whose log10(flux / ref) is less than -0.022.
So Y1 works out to 5329.15 Ang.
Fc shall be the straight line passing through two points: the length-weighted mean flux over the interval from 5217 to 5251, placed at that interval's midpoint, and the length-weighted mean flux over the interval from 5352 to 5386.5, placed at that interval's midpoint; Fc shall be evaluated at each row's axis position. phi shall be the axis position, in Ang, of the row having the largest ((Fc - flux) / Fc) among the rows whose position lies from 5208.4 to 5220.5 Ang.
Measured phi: 5209.04 Ang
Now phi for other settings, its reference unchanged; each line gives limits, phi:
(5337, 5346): 5341.43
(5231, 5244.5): 5233.08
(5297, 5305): 5297.34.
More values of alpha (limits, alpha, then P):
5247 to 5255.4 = 2.77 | 7.7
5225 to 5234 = 2.63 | 6.9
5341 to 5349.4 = 2.78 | 7.7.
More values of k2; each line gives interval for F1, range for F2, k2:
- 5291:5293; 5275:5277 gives 0.0022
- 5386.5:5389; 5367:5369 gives 0.0215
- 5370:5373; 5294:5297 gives 0.0007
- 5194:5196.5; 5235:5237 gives 0.0719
